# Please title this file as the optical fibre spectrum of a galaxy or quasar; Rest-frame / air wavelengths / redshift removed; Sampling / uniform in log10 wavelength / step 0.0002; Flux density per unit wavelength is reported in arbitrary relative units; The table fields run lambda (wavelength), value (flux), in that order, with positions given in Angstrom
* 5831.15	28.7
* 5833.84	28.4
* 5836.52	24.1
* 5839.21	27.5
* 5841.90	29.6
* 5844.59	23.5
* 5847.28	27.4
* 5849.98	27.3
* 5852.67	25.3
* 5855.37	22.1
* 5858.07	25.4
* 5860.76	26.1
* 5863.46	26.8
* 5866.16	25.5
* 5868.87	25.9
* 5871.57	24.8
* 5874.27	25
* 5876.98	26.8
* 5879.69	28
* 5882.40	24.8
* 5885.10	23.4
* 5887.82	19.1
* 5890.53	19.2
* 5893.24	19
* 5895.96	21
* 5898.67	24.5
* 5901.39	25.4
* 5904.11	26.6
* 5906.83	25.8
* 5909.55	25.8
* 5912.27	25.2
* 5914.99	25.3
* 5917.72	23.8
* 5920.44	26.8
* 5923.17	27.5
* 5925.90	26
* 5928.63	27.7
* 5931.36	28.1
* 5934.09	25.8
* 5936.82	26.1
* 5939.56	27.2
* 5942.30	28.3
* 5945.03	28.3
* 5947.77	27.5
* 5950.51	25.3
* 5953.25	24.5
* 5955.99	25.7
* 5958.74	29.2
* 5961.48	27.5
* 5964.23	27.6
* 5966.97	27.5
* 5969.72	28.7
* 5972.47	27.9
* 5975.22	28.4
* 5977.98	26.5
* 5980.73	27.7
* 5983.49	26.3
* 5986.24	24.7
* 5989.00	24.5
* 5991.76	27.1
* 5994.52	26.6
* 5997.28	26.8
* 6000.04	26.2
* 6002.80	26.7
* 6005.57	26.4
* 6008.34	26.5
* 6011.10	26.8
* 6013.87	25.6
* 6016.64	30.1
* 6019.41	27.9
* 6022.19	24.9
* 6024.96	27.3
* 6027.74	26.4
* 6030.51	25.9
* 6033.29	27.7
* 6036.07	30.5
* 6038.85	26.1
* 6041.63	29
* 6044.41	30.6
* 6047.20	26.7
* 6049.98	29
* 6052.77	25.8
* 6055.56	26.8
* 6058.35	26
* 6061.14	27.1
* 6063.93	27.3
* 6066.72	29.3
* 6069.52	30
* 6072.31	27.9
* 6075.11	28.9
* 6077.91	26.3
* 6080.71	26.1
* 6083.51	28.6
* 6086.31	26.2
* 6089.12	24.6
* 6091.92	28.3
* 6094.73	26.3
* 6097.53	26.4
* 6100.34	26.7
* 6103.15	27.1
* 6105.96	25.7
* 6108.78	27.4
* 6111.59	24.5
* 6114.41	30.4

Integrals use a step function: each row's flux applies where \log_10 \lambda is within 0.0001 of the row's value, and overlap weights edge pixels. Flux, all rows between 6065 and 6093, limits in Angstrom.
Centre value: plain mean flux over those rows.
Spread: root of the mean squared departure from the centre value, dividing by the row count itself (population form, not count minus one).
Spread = 1.64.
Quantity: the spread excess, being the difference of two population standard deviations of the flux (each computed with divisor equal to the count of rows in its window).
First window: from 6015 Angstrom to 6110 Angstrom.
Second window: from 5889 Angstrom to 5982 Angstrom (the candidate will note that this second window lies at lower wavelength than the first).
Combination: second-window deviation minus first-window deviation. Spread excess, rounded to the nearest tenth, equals 0.8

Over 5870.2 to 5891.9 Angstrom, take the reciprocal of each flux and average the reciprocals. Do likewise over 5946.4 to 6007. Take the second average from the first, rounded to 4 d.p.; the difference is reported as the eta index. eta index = 0.0052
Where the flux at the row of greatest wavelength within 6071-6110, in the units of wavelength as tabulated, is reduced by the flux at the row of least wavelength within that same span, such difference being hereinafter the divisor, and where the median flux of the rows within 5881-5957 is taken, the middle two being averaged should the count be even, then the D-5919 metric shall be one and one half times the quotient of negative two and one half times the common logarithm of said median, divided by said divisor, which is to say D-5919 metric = 10.6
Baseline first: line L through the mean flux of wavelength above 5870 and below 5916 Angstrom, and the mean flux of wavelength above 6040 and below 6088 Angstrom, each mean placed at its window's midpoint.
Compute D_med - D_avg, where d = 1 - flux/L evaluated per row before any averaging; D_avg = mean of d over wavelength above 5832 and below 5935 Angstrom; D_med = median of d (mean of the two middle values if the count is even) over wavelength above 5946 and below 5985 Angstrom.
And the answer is -0.015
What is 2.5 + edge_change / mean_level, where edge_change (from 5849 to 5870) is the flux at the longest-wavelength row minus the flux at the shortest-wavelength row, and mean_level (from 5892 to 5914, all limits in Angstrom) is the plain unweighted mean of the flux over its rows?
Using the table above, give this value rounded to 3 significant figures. 2.44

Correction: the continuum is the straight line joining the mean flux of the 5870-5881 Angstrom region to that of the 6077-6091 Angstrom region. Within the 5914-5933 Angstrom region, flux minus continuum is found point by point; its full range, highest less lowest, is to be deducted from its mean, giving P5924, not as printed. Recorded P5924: -4.0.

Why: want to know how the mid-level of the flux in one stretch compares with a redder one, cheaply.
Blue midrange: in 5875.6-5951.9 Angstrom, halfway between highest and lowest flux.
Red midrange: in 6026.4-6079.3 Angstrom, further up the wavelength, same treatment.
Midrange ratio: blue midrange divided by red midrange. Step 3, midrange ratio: 0.84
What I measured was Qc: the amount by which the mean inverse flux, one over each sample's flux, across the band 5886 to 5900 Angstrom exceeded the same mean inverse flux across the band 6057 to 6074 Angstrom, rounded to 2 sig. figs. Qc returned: 0.013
